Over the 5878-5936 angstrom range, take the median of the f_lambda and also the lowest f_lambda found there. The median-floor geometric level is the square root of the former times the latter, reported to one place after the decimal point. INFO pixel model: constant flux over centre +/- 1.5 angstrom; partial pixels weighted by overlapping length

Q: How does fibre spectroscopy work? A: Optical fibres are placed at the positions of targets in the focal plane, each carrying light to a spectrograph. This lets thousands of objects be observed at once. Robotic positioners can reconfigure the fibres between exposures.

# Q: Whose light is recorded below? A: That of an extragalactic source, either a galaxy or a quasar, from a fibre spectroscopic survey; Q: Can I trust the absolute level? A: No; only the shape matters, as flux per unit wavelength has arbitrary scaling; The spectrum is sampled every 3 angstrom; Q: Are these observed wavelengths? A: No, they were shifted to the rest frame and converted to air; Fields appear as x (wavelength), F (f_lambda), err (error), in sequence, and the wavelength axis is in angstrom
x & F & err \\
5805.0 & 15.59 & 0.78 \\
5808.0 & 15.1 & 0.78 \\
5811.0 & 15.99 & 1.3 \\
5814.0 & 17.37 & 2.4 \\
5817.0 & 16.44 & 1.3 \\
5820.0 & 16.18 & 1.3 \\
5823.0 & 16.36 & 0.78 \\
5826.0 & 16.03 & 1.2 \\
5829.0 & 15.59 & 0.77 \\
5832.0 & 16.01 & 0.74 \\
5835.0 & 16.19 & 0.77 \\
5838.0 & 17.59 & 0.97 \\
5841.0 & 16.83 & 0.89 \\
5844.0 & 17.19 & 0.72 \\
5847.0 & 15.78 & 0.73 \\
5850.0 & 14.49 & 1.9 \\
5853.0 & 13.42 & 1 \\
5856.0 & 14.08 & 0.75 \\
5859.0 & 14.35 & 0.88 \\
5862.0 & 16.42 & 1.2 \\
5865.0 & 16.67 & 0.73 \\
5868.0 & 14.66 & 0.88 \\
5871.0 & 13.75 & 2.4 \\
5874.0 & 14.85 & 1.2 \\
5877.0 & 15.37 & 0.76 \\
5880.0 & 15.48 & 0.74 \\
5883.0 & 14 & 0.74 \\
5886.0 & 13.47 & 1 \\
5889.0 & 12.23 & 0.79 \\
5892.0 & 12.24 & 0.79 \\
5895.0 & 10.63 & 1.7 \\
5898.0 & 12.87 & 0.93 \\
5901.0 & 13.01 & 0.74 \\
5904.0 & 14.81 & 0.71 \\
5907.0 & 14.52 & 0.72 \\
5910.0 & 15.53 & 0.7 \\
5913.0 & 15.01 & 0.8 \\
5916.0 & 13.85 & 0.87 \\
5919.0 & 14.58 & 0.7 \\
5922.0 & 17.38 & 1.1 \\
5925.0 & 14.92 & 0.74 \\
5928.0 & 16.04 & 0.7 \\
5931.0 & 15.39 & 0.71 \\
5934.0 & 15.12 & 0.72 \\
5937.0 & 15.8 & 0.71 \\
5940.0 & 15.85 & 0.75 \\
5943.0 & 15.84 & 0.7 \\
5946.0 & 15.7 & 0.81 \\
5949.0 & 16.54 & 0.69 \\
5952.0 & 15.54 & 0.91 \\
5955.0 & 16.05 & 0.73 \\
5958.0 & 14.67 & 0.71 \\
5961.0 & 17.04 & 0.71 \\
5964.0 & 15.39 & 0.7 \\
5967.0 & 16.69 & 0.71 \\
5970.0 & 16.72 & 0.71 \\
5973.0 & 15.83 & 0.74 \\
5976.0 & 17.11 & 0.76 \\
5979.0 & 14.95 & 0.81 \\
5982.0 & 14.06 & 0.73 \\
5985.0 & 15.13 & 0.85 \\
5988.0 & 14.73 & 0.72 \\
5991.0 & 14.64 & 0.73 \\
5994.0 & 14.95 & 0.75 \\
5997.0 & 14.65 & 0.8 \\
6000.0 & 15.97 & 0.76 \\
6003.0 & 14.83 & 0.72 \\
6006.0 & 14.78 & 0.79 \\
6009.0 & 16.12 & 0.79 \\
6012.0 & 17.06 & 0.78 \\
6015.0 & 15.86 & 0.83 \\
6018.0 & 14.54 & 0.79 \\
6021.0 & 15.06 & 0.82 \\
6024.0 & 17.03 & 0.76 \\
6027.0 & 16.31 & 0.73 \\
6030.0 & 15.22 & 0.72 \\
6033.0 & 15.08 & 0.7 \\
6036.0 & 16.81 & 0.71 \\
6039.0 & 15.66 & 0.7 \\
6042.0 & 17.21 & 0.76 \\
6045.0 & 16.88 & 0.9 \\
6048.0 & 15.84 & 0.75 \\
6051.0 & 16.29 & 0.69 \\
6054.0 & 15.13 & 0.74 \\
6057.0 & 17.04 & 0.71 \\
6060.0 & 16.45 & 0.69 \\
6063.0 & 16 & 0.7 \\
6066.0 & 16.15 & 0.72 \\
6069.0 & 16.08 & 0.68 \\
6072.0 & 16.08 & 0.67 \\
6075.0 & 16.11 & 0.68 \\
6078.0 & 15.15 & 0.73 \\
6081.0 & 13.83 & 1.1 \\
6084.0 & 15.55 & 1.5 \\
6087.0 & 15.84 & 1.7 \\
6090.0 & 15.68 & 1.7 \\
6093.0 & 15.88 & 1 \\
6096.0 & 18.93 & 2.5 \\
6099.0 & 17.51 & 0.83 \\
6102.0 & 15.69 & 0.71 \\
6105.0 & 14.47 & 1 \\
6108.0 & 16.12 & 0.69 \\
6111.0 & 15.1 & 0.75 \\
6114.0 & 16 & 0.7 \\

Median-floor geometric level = 12.4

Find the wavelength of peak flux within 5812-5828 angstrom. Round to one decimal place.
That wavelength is 5814.0 angstrom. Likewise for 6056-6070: 6057.0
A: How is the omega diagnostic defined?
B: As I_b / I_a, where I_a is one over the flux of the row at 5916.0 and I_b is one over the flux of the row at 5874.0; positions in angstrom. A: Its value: 0.93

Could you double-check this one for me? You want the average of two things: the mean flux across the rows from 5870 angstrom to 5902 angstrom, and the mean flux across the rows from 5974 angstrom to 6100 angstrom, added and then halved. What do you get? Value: 14.6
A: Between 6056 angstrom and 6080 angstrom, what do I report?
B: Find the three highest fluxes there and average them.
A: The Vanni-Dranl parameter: 16.5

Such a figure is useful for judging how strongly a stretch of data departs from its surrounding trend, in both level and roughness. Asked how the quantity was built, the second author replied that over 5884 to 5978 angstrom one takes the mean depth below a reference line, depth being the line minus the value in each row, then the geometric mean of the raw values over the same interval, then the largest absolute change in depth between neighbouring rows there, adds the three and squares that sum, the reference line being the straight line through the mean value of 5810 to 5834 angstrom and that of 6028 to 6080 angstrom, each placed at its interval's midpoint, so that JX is 356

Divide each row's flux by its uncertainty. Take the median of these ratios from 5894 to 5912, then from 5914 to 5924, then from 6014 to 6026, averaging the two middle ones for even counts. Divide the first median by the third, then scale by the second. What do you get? 16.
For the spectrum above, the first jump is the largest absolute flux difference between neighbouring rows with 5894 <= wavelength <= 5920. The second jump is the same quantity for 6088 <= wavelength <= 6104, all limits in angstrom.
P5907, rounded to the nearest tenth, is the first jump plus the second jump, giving 5.3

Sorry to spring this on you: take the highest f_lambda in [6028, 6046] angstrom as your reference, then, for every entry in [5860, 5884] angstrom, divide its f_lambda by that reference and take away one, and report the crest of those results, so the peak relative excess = -0.031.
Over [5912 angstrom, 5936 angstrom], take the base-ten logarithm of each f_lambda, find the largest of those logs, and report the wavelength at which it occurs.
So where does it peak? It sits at 5922.0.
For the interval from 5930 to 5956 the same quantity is 5949.0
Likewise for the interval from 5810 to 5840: 5838.0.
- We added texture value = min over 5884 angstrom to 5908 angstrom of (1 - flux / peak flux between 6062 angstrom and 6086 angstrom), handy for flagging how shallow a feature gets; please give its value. 0.08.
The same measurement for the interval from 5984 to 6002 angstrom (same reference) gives 0.01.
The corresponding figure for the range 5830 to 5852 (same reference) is -0.09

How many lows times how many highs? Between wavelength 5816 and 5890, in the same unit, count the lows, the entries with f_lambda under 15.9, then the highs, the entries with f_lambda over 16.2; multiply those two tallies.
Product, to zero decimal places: 98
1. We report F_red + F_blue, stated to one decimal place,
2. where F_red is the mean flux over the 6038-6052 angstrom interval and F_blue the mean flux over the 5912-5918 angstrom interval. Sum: 30.8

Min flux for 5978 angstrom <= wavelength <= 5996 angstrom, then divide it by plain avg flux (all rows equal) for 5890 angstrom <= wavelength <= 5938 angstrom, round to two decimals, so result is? 0.97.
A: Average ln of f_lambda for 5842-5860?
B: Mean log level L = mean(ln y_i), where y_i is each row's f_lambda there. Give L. 2.70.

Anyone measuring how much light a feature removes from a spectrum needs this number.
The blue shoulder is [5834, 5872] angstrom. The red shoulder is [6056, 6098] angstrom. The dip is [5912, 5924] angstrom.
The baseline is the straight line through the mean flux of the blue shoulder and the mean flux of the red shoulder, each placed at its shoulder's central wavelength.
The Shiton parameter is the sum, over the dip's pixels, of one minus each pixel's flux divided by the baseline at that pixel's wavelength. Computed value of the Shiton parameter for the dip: 0.12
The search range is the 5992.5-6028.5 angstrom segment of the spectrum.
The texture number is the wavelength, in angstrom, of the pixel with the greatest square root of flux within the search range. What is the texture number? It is 6012.0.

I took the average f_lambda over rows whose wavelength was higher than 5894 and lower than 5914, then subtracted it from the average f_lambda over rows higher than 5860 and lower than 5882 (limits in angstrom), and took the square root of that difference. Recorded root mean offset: 1.2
